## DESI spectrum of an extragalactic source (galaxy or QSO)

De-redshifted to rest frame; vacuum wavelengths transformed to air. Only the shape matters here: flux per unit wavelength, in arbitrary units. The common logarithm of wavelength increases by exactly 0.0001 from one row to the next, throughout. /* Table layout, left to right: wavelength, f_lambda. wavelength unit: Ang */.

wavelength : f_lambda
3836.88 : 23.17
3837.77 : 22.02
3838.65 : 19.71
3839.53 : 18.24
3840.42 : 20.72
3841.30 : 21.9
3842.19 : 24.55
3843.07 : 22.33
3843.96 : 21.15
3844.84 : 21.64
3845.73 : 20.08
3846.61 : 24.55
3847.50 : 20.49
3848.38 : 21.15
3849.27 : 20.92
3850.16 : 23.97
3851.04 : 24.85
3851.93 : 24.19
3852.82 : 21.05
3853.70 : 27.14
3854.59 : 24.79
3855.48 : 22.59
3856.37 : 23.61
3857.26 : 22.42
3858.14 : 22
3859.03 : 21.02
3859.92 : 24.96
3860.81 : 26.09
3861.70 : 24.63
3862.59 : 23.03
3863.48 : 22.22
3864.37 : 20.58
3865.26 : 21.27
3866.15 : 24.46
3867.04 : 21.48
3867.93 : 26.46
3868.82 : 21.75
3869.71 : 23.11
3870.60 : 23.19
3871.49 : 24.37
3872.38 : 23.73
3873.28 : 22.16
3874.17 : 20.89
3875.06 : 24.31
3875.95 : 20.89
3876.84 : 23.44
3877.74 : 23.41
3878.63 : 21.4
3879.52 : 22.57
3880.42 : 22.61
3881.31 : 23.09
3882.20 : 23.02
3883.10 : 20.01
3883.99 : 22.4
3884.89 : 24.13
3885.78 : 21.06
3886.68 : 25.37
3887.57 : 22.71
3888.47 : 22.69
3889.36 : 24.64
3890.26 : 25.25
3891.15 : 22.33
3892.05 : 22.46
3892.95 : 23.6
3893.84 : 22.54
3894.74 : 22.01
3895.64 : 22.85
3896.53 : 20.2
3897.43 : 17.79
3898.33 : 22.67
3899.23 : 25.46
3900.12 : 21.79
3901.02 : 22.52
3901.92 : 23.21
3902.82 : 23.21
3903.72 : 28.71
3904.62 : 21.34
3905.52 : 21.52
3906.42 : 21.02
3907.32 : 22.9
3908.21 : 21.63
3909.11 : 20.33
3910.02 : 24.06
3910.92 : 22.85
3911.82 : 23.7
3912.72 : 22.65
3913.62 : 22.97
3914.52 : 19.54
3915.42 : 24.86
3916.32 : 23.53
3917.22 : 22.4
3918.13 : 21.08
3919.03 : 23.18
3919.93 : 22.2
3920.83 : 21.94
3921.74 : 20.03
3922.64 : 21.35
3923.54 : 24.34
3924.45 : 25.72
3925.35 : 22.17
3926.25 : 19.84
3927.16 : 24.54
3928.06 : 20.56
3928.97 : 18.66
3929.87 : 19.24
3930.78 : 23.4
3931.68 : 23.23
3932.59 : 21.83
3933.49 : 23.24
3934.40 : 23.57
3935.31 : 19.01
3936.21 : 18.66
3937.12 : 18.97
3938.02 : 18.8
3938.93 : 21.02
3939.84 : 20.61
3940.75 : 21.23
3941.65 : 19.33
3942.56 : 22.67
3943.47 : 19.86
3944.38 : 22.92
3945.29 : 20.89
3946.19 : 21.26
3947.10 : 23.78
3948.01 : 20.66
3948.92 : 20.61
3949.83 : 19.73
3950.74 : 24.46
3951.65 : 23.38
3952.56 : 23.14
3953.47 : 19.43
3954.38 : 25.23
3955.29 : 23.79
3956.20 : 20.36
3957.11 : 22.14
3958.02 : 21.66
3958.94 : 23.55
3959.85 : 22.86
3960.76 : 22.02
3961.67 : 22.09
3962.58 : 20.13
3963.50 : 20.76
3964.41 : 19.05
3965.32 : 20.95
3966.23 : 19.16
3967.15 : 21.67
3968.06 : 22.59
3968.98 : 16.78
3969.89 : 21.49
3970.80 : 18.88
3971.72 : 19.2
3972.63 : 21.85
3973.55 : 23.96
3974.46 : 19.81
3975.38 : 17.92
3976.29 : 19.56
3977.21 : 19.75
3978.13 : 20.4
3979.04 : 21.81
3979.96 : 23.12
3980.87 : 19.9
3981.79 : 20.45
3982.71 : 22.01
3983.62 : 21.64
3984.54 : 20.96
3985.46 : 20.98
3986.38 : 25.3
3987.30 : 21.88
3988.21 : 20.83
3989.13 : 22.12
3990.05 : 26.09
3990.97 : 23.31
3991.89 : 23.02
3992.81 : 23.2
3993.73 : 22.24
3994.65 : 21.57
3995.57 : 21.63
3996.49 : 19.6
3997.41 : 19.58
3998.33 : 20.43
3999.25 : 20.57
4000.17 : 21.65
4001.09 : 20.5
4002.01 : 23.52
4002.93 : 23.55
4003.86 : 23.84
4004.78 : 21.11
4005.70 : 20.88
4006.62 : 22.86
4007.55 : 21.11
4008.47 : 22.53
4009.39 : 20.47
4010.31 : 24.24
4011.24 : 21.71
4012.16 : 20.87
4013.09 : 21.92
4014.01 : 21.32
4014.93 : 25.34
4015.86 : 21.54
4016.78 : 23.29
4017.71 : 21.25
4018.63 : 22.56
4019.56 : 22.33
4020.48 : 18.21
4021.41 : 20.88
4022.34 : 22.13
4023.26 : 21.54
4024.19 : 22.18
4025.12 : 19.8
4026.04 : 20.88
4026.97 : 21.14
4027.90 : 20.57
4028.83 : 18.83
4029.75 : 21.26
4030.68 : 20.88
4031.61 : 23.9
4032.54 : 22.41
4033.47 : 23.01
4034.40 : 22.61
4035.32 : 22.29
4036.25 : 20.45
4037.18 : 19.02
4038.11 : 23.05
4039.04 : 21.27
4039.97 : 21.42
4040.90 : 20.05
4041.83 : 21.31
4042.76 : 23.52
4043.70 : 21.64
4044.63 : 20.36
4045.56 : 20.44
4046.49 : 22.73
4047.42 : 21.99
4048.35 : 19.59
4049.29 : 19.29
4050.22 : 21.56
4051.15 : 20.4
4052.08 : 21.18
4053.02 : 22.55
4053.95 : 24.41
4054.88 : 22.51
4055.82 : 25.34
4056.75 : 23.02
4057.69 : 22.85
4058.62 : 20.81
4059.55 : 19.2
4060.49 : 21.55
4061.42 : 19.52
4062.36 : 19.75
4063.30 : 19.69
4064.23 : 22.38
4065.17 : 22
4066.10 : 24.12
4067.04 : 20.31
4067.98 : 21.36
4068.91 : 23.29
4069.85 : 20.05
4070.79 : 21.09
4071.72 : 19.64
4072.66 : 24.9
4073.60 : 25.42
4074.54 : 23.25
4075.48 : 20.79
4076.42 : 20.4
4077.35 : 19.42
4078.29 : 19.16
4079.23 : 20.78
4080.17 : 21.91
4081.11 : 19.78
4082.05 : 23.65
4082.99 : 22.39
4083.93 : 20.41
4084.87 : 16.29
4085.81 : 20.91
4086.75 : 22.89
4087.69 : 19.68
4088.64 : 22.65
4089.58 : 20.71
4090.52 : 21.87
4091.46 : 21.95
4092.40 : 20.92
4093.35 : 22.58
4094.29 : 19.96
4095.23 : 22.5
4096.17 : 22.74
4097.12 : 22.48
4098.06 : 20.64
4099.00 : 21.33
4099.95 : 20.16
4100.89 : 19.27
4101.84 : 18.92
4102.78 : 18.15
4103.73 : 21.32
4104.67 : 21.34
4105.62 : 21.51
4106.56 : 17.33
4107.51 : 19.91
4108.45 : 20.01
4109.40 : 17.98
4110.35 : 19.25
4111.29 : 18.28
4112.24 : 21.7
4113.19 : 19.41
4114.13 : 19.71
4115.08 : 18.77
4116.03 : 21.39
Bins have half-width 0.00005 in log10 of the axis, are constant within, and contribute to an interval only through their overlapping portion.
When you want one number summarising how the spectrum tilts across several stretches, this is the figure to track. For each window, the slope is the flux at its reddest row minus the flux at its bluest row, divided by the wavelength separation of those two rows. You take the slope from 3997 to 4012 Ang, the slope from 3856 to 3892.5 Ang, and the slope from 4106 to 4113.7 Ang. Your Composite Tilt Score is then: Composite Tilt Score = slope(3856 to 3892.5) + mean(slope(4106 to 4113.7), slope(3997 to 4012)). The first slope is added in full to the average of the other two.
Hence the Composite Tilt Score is 0.20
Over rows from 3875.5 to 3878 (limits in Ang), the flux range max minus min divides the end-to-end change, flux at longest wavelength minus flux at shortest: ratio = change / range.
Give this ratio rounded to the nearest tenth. 1.0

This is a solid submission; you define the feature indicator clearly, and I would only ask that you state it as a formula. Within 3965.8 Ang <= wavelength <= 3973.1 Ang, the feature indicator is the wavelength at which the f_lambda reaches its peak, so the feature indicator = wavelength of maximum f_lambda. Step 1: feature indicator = 3968.06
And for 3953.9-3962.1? 3954.38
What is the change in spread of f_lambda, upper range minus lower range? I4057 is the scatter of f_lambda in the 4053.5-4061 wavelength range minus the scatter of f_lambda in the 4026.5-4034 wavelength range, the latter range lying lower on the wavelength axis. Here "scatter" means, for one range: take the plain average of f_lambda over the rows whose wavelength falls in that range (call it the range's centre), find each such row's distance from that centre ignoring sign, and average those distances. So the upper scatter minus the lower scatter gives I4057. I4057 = 0.25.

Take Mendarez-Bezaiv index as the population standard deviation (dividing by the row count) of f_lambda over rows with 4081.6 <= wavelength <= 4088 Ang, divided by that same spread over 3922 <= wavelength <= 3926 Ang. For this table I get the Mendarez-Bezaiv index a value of 1.3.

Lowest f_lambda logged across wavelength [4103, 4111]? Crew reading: 17.33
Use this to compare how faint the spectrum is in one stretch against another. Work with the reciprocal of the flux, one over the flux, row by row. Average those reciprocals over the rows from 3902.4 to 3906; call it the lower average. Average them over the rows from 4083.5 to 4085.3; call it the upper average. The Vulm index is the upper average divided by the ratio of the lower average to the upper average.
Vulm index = 0.0712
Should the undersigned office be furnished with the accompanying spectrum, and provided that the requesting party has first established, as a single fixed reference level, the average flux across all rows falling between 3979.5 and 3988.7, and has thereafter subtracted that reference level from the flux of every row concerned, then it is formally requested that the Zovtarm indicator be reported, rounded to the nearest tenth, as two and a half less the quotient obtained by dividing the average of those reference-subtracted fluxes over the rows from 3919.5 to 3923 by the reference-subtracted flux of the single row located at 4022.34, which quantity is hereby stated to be 3.3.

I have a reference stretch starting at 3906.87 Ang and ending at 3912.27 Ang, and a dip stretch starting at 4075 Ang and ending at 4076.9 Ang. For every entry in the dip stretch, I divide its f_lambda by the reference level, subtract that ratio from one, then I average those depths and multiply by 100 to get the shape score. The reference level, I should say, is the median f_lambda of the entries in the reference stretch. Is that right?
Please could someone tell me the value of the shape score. 10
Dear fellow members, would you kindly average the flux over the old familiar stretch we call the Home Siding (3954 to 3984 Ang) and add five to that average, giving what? 26.1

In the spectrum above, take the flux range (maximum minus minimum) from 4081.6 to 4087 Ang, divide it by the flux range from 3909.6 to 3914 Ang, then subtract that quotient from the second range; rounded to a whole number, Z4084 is -4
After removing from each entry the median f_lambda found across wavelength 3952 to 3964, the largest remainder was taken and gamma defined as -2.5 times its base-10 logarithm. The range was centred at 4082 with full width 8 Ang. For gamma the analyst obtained -0.48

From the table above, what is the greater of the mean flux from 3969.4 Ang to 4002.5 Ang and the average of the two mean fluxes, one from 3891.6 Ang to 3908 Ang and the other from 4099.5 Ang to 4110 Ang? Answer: 21.4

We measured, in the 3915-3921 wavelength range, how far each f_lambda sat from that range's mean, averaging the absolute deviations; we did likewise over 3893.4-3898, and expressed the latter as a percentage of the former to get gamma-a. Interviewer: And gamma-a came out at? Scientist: 174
